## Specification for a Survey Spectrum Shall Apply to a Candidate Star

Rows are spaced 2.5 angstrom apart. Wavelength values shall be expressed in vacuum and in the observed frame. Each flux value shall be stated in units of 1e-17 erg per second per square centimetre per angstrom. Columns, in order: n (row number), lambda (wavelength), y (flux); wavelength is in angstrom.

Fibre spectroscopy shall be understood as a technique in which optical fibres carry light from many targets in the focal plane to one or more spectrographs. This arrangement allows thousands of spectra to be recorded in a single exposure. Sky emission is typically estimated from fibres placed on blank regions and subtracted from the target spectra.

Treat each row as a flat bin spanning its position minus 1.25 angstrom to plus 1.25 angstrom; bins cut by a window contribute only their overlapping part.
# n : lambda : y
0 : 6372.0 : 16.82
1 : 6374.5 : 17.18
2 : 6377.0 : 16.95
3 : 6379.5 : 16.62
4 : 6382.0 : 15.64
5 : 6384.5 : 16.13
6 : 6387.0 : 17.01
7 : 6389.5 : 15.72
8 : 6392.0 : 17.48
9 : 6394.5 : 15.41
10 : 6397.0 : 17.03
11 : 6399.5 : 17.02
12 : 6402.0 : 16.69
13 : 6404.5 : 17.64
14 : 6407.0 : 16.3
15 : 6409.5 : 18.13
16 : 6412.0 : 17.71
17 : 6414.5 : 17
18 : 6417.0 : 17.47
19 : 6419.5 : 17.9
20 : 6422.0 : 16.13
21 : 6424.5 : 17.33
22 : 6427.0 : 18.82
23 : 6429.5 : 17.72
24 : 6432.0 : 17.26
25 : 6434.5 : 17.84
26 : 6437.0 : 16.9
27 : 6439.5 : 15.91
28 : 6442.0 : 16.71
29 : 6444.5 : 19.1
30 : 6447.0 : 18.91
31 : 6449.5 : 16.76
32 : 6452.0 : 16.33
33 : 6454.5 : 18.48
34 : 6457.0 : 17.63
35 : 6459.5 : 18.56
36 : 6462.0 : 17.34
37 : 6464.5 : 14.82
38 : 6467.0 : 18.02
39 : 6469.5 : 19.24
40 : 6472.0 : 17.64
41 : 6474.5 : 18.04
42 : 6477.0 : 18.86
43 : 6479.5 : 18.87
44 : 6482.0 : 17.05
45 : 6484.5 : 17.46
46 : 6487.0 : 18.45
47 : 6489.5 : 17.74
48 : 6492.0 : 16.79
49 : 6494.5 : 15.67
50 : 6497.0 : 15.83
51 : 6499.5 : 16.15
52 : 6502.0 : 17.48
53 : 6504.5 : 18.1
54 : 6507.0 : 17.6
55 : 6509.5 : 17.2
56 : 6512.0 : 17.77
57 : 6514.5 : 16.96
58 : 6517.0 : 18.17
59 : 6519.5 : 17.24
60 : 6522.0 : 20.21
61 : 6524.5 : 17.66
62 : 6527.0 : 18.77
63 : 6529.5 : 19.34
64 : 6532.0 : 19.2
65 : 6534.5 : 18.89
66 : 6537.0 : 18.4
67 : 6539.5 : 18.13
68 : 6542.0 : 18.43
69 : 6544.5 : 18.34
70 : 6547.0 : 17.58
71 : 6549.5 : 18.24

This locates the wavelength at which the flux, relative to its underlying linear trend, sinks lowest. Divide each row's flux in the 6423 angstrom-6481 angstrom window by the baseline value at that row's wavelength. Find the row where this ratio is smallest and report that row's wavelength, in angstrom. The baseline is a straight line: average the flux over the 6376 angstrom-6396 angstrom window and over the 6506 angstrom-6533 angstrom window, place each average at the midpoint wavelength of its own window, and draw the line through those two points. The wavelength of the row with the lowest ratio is 6464.5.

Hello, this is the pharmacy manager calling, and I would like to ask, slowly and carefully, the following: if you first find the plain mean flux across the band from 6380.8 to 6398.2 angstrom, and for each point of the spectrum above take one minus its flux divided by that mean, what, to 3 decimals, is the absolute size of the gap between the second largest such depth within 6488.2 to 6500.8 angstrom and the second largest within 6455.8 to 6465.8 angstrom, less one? -0.908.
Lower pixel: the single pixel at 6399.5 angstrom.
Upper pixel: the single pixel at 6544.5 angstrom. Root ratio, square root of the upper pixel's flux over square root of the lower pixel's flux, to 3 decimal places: 1.038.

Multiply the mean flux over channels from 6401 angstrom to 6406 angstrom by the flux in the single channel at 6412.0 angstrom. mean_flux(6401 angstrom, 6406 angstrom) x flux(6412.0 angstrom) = 304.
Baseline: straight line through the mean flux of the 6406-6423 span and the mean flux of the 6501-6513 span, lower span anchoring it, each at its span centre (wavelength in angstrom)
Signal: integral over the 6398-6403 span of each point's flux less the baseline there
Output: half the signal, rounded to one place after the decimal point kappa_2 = -0.8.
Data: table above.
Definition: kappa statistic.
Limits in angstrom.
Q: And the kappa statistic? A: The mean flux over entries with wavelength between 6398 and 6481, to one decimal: 17.5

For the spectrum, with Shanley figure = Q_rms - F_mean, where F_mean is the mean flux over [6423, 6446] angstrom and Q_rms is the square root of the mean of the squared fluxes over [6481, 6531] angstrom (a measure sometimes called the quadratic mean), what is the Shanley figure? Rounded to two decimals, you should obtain 0.10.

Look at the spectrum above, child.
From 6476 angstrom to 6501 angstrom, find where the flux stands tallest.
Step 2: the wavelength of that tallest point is 6479.5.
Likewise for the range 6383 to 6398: 6392.0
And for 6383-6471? 6469.5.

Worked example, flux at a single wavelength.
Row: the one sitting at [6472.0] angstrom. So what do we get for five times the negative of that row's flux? -88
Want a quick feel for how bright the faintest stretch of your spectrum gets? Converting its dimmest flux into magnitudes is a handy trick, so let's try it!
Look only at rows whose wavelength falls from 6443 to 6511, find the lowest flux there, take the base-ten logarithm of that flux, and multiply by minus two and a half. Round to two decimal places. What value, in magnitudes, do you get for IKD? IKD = -2.93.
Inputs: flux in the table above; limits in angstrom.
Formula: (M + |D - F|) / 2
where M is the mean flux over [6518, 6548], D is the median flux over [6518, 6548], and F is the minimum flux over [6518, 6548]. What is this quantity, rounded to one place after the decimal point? 9.8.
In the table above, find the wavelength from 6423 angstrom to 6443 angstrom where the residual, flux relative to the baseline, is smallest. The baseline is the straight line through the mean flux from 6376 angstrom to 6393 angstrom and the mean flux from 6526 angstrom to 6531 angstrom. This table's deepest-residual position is 6439.5 angstrom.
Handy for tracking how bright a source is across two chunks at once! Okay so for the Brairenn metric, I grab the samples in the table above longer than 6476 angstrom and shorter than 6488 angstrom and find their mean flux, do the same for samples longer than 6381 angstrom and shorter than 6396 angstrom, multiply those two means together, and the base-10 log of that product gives 2.47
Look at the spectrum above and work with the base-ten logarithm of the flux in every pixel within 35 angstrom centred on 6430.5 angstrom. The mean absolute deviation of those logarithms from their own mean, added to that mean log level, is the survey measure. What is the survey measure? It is 1.26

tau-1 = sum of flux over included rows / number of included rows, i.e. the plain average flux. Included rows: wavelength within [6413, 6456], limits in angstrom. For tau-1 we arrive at 17.4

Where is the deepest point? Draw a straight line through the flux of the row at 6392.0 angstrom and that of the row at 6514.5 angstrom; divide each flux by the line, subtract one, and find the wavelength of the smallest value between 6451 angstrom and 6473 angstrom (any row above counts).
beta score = 6464.5 angstrom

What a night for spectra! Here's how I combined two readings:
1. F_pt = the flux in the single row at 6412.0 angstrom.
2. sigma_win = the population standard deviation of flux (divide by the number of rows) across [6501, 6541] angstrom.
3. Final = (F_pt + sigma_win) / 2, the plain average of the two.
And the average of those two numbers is 9.3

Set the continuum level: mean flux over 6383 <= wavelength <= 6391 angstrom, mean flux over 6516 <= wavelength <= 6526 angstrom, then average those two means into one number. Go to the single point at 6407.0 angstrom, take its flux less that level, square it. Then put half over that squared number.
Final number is 0.5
